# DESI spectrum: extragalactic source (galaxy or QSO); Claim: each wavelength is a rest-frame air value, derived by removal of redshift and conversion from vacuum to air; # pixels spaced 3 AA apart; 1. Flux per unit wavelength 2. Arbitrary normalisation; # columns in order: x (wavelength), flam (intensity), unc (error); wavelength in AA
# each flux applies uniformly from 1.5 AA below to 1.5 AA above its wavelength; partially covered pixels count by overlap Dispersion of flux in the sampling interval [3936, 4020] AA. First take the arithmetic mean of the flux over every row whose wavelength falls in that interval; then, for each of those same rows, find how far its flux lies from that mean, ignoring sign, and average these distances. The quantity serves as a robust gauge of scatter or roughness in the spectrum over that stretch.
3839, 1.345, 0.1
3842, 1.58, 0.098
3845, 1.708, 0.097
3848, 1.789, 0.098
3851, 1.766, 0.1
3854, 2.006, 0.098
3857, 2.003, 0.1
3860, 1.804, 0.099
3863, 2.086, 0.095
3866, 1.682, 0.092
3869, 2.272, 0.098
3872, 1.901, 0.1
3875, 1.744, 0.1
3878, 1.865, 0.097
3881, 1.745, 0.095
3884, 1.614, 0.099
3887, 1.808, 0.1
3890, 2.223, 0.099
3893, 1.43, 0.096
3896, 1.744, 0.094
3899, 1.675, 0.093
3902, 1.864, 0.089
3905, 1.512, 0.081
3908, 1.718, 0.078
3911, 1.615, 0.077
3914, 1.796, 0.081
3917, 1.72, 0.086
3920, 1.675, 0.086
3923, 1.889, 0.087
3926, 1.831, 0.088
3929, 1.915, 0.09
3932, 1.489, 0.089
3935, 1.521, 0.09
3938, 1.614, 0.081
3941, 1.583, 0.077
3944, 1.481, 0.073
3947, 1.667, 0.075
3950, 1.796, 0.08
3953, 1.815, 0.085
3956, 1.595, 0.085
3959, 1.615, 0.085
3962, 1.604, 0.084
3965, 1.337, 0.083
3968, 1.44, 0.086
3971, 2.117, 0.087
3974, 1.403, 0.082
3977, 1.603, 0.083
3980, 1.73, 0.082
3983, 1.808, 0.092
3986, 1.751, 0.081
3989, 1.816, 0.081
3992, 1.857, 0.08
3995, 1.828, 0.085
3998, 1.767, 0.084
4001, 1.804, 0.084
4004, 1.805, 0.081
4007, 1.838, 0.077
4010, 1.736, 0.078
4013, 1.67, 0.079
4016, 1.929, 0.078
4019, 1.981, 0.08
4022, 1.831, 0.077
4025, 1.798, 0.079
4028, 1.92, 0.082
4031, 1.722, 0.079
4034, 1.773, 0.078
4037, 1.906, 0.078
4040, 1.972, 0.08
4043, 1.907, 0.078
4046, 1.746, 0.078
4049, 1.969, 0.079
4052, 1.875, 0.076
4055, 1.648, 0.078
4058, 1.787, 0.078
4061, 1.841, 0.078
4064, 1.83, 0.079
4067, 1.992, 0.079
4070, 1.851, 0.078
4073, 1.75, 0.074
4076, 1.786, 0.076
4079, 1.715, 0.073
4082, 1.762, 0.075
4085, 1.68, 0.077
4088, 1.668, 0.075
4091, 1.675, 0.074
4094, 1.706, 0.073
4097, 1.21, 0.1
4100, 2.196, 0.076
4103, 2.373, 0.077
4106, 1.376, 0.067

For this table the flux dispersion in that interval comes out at 0.14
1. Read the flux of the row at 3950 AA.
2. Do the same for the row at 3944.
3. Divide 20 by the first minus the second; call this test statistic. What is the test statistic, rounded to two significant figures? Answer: 63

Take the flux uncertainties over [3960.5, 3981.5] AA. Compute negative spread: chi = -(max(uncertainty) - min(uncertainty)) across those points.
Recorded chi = -0.0050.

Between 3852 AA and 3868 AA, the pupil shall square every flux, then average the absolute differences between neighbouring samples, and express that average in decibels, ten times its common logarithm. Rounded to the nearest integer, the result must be -1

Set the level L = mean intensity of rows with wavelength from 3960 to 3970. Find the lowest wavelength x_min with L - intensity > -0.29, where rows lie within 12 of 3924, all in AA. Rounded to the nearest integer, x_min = 3917 AA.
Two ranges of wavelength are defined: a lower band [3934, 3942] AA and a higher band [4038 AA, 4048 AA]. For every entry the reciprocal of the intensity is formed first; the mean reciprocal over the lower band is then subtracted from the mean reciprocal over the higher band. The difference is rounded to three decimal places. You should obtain -0.102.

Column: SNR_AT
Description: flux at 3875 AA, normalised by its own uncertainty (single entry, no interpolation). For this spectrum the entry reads 17.4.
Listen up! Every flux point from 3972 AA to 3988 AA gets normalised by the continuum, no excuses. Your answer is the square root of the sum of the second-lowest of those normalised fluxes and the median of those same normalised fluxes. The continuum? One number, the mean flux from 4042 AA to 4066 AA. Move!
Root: 1.351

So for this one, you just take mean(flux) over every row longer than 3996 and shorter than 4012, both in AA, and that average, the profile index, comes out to 1.79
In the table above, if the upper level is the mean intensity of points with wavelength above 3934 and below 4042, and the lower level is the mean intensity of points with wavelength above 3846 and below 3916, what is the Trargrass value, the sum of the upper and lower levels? 3.546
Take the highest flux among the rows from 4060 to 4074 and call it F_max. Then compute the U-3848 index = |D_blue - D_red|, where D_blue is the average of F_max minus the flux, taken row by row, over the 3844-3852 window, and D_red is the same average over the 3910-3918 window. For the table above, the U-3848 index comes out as 0.04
